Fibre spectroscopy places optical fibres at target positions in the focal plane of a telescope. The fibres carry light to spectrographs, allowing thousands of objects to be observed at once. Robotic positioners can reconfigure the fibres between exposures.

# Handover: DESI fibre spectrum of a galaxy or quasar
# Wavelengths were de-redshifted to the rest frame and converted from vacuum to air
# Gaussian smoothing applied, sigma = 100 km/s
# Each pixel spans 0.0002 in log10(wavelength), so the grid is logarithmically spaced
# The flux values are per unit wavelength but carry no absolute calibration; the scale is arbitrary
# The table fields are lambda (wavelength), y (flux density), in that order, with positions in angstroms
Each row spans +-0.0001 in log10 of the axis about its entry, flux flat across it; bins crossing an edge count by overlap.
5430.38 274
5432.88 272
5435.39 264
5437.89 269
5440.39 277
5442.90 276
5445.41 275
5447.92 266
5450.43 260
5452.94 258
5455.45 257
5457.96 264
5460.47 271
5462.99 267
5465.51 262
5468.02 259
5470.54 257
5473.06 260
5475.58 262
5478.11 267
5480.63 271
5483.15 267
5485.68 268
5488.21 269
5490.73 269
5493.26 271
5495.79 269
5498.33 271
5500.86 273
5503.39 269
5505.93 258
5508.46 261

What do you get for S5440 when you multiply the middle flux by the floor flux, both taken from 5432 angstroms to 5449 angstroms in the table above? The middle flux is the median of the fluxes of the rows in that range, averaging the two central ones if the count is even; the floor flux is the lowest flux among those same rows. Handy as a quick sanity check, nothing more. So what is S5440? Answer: 71808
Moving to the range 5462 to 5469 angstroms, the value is 67858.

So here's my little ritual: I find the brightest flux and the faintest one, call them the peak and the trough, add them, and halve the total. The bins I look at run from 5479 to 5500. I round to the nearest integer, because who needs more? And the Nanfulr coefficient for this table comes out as 269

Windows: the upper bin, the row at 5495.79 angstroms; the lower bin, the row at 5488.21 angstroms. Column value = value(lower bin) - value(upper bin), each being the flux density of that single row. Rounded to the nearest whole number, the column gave 0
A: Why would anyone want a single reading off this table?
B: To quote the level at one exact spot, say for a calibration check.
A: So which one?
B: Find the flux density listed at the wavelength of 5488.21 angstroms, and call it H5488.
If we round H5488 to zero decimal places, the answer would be 269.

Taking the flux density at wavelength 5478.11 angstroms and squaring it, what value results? 71289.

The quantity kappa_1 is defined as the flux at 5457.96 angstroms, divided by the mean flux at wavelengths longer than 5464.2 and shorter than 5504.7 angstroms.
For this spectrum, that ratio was 0.99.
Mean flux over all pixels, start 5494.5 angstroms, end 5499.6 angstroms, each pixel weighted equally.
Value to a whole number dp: 270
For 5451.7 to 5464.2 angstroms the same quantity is 263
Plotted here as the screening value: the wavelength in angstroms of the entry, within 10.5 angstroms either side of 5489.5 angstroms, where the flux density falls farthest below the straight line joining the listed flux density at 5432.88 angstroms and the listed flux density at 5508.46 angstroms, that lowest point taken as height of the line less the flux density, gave 5483.15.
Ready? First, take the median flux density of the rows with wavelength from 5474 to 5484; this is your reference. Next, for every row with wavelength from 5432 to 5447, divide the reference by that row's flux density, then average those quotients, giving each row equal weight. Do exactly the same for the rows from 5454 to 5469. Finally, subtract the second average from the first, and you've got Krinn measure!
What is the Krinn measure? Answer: -0.033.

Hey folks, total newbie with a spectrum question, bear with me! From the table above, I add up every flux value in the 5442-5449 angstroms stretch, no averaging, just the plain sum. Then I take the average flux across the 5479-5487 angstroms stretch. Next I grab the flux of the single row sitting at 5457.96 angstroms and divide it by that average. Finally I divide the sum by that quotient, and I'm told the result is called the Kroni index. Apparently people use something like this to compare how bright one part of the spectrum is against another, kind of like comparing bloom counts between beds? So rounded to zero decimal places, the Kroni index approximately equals 831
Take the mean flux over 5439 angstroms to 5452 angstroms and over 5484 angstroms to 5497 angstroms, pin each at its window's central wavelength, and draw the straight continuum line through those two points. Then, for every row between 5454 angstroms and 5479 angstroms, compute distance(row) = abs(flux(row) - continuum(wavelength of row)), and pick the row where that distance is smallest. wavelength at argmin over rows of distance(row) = 5460.47 angstroms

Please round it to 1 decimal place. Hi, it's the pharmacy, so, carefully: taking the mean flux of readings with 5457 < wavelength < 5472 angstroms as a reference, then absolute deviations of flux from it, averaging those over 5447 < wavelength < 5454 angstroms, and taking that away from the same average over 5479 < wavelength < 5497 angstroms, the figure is 2.0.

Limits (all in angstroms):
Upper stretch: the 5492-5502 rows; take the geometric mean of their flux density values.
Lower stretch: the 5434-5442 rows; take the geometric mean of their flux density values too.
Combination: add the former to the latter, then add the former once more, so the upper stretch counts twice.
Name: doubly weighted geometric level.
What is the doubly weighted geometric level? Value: 812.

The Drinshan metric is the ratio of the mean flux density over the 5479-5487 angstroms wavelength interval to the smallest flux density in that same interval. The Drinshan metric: 1.01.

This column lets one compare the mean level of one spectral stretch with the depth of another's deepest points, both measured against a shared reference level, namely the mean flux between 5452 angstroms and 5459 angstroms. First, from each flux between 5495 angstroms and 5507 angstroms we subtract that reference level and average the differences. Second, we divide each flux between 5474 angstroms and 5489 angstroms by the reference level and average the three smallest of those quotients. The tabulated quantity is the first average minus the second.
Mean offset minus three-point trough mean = 7.3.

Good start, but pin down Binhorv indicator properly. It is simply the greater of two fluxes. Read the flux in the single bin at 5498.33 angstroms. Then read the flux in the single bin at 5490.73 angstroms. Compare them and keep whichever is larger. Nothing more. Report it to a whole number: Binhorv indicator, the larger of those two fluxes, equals 271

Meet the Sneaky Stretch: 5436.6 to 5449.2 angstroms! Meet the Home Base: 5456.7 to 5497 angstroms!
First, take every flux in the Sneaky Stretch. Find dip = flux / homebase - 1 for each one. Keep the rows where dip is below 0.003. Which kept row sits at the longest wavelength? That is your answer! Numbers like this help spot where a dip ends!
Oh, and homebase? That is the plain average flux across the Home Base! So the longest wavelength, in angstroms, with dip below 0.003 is 5447.92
